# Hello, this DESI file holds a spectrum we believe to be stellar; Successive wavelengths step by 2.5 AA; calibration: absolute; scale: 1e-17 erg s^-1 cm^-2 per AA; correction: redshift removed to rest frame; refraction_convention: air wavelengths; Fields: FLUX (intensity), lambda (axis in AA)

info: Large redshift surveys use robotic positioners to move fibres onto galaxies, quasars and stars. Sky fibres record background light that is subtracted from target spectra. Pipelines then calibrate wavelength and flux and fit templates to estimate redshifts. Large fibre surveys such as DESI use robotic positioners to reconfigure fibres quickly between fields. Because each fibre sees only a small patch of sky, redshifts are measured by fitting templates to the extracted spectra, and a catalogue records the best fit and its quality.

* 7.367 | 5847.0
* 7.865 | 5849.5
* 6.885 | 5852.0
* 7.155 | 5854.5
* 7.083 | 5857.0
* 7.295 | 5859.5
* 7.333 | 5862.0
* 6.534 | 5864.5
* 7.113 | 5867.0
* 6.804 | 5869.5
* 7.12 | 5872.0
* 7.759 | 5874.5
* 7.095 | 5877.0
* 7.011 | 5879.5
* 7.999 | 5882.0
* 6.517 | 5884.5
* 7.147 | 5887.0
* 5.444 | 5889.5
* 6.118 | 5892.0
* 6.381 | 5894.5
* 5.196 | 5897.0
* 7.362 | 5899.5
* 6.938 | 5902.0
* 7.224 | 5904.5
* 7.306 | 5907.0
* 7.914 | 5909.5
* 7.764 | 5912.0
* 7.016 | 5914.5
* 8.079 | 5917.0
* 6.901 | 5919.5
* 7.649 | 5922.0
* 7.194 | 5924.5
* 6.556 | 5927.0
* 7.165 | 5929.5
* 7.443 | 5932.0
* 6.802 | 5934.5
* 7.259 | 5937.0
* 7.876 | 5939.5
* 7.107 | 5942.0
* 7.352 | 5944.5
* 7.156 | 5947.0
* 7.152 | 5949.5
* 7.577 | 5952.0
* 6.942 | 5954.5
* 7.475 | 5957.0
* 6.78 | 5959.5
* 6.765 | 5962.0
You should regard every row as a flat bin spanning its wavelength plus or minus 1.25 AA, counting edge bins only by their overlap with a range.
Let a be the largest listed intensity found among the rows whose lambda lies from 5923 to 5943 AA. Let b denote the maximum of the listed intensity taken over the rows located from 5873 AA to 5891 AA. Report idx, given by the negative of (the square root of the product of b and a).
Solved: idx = -7.94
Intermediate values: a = 7.876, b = 7.999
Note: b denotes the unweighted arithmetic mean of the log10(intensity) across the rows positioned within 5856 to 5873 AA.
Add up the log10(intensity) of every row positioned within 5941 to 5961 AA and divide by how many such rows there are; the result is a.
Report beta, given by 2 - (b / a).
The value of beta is 1.01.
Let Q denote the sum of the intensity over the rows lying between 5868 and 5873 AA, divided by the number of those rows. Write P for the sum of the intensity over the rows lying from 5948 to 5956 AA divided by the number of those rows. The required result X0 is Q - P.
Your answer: -0.3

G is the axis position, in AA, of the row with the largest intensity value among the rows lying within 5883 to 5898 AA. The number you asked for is 5887.0 AA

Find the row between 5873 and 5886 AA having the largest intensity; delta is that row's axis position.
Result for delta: 5882.0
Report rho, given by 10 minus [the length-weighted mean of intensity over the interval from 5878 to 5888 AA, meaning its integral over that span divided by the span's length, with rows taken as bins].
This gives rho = 2.83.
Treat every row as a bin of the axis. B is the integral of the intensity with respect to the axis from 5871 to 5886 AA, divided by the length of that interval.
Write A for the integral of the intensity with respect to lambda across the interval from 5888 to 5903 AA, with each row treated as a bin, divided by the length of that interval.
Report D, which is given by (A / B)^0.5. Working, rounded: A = 6.2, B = 7.25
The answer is 0.93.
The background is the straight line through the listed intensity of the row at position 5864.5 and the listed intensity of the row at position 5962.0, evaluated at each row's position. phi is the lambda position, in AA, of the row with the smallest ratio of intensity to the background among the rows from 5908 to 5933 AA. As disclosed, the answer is 5927.0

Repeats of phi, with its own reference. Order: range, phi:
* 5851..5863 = 5852.0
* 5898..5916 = 5902.0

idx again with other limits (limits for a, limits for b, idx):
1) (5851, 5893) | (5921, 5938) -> -7.82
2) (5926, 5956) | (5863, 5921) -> -7.98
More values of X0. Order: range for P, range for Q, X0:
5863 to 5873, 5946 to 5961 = 0.3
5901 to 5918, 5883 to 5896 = -1.1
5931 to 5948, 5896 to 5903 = -0.8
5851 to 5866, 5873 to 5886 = 0.2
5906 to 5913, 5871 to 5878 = -0.3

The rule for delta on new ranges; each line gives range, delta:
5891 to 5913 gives 5909.5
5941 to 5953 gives 5952.0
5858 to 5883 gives 5882.0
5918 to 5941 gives 5939.5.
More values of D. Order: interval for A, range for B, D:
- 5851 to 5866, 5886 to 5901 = 1.06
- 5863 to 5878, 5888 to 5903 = 1.06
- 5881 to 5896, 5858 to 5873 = 0.97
